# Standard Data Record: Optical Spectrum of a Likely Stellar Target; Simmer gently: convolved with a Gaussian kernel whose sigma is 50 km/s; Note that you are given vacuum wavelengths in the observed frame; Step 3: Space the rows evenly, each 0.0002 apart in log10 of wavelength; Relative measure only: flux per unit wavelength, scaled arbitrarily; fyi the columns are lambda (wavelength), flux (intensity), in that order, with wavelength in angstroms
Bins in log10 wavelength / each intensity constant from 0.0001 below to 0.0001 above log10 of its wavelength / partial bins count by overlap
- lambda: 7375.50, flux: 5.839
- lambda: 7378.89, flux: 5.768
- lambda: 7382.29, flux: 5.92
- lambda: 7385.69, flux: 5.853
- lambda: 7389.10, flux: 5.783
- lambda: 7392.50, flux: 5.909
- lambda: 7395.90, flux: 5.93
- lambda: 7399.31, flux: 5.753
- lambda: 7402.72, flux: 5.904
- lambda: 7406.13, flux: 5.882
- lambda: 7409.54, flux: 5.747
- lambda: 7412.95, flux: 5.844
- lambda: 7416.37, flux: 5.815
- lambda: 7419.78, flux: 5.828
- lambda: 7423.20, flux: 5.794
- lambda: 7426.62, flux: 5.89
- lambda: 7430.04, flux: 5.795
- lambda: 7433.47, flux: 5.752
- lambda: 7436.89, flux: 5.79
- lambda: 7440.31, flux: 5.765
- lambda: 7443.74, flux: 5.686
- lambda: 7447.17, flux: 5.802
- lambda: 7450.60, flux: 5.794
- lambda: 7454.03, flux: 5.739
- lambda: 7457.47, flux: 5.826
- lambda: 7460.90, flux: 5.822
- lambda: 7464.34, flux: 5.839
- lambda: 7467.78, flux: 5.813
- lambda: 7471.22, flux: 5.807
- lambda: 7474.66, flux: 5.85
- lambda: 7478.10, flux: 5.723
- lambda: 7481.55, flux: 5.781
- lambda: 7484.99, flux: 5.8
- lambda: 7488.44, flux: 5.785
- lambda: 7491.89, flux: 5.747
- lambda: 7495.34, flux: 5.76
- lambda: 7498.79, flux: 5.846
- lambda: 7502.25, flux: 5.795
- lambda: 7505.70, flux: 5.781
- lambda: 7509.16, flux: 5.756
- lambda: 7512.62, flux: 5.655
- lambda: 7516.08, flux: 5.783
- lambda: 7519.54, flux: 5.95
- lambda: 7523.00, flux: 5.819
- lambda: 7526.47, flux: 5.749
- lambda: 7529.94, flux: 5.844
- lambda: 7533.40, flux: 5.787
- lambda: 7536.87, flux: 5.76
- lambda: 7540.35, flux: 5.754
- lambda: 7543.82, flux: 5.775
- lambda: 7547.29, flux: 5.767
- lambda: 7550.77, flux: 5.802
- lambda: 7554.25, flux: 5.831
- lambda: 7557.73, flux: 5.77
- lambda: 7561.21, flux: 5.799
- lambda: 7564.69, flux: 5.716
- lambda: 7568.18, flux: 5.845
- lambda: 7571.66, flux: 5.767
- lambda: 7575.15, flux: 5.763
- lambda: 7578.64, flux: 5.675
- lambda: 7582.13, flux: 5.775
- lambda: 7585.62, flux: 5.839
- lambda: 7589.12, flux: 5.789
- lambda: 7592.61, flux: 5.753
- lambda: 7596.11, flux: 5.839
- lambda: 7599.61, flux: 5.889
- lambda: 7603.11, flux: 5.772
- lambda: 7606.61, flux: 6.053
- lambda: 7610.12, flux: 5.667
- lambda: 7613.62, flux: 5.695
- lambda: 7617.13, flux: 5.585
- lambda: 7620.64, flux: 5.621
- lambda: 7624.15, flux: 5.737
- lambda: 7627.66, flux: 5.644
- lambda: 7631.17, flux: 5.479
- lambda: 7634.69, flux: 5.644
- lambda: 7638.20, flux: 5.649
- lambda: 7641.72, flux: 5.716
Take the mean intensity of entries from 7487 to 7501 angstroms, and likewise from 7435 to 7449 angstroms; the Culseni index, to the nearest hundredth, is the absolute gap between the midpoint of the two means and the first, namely 0.01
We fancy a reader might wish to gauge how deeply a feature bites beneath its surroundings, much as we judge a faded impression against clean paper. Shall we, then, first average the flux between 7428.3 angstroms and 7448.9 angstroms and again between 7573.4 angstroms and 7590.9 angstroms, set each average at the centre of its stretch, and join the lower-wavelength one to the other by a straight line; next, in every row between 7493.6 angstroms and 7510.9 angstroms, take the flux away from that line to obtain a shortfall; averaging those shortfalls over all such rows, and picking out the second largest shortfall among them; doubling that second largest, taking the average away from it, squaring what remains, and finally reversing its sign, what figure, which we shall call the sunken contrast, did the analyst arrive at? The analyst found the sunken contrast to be -0.0011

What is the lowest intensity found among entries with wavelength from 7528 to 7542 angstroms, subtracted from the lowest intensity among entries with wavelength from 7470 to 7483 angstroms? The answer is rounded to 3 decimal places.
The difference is -0.031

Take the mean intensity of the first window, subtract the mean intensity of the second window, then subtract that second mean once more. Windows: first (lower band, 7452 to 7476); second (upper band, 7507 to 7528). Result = -5.76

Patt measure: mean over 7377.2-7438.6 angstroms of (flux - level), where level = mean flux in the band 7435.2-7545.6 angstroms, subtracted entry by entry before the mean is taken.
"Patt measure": 0.044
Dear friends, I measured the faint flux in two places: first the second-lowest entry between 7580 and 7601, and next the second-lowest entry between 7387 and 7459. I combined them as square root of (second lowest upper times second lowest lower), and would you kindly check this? 5.76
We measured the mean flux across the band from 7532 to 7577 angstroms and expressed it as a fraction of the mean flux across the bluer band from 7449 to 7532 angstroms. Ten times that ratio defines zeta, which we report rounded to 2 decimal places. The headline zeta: 9.97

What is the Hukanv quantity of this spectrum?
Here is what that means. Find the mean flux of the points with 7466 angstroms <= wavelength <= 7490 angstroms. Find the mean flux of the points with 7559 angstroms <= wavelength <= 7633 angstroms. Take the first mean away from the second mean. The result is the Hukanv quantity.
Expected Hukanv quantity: -0.05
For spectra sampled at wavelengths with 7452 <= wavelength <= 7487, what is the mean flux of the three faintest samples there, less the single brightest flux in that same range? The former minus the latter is -0.10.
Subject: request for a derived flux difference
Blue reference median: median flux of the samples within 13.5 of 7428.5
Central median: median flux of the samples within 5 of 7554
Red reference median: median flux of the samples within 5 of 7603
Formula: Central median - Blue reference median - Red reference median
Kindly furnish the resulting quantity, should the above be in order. -5.88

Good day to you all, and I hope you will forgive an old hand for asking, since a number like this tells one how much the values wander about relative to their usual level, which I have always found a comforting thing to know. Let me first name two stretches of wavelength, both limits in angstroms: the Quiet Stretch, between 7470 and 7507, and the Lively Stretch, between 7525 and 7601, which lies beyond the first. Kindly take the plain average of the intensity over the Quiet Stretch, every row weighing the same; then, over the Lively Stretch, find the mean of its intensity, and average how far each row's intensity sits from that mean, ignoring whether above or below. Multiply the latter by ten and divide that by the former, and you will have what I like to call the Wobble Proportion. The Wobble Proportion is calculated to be 0.064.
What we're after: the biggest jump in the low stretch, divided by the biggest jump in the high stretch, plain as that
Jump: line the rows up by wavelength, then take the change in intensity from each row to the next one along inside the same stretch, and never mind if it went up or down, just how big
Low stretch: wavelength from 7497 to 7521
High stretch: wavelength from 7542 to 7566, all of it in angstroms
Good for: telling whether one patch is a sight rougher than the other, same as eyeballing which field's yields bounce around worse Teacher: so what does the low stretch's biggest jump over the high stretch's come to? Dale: 2.0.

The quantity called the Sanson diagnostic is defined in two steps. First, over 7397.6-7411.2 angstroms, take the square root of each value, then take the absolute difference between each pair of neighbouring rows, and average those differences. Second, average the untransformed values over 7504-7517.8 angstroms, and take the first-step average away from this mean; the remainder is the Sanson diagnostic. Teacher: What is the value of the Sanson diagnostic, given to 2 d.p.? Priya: 5.72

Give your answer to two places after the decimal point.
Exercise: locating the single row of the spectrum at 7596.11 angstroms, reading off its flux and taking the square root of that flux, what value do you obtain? 2.42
